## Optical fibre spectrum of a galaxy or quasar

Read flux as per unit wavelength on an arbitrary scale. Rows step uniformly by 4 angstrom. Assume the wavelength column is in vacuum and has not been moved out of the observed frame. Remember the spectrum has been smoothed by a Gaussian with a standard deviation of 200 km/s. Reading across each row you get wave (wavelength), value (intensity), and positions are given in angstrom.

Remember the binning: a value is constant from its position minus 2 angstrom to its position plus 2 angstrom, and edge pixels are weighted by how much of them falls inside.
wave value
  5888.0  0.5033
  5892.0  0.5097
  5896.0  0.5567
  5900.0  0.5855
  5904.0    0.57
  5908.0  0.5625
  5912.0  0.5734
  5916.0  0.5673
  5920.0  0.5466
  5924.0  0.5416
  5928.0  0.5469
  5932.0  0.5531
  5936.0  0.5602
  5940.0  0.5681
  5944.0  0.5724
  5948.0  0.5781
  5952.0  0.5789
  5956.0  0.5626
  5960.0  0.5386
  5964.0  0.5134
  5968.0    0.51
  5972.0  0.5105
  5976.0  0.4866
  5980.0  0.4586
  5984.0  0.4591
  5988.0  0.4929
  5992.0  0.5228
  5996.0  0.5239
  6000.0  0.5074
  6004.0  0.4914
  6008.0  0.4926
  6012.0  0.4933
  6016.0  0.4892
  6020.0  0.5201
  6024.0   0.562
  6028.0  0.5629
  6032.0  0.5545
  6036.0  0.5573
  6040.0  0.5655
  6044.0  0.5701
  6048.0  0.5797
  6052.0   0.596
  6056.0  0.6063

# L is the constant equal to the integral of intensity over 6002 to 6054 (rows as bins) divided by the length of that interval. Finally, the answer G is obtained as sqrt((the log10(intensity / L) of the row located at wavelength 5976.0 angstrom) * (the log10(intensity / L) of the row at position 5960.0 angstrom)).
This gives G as 0.010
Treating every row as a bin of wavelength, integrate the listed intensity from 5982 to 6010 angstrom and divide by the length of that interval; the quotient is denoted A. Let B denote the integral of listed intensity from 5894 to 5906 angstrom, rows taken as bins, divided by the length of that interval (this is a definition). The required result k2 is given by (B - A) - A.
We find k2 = -0.43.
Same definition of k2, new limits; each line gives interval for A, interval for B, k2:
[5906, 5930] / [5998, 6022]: -0.61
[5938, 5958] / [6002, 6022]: -0.65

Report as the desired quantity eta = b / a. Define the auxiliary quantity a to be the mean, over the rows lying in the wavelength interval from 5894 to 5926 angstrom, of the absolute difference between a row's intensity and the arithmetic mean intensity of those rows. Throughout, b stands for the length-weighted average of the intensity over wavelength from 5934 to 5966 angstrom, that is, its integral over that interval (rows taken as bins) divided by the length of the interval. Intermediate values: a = 0.011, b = 0.559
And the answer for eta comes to 50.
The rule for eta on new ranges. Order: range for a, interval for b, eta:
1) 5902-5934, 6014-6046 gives 52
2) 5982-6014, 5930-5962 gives 37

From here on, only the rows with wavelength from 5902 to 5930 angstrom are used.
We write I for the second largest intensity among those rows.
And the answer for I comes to 0.57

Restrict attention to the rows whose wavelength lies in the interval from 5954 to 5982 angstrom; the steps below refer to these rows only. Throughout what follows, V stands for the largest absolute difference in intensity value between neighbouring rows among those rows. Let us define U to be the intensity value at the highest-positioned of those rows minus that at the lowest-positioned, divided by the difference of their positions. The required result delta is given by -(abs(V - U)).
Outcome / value -0.032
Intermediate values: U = -0.0043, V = 0.028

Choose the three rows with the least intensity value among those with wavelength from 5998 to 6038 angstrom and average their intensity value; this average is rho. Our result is 0.491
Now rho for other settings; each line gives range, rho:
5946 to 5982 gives 0.485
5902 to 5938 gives 0.545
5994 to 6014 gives 0.492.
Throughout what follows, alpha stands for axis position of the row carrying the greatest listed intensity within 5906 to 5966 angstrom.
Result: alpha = 5952.0 angstrom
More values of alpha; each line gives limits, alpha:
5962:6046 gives 6044.0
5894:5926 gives 5900.0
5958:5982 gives 5960.0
